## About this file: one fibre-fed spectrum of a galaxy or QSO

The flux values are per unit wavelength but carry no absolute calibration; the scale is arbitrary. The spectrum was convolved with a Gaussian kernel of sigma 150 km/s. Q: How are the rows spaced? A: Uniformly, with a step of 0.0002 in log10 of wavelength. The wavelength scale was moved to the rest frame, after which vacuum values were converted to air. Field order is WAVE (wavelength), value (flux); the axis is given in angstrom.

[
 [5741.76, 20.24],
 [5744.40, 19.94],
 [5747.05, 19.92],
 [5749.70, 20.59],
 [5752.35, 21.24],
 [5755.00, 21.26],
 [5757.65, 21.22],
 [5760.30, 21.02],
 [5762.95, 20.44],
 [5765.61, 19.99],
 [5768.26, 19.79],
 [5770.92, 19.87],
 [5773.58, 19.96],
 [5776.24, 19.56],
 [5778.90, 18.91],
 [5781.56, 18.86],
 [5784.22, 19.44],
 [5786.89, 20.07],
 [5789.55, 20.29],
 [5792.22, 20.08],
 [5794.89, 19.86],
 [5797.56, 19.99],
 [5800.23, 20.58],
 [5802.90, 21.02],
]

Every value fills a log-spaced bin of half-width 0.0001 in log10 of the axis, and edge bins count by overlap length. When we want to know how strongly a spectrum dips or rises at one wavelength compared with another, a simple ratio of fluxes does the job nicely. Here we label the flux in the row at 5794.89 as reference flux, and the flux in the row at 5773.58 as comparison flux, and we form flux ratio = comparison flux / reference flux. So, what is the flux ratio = 1.01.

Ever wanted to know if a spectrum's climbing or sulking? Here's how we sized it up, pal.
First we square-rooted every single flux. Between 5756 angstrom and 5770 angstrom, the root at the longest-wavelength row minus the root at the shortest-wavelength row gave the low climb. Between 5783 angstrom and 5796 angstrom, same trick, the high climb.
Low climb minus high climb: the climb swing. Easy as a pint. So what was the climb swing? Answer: -0.21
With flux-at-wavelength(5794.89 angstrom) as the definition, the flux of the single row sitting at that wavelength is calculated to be 19.86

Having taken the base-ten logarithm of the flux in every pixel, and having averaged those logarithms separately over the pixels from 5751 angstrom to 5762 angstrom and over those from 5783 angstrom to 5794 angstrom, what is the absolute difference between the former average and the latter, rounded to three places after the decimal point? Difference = 0.026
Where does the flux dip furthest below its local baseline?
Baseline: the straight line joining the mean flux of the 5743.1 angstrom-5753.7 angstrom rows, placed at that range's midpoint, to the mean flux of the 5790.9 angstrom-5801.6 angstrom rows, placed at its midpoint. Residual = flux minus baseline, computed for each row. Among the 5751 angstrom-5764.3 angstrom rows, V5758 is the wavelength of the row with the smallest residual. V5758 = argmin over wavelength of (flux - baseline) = 5762.95 angstrom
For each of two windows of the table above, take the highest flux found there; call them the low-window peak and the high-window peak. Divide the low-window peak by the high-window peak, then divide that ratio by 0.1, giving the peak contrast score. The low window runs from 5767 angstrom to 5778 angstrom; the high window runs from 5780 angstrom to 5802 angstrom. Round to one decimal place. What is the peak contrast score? 9.7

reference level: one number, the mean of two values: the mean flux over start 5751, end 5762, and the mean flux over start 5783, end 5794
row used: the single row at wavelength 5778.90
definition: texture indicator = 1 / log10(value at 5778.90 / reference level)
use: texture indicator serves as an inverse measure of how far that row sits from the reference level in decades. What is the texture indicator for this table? -27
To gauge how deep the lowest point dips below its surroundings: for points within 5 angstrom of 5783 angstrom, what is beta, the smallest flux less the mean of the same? -0.46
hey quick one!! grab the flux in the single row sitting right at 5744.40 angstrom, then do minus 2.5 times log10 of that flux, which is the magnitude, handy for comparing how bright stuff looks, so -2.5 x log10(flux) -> -3.25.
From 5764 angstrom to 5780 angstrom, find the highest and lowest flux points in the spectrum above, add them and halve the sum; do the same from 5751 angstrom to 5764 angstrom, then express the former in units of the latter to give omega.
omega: 0.93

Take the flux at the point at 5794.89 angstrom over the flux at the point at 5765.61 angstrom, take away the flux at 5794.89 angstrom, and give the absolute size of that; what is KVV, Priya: 18.87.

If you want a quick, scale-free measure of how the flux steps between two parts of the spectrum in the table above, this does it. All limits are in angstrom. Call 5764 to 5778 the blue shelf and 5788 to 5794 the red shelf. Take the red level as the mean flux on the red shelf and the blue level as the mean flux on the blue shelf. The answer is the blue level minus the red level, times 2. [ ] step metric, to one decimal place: -0.7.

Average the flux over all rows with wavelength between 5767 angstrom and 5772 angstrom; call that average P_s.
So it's 19.8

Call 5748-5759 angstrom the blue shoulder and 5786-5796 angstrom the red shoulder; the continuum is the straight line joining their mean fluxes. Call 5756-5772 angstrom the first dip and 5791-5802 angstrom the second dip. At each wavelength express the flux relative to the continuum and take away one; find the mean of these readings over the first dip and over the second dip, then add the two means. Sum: -0.01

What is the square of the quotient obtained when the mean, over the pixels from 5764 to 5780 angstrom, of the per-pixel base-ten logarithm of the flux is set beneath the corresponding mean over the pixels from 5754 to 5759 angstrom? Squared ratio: 1.05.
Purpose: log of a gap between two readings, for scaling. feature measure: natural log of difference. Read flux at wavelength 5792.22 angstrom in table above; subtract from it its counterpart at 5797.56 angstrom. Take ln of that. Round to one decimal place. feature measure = -2.4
